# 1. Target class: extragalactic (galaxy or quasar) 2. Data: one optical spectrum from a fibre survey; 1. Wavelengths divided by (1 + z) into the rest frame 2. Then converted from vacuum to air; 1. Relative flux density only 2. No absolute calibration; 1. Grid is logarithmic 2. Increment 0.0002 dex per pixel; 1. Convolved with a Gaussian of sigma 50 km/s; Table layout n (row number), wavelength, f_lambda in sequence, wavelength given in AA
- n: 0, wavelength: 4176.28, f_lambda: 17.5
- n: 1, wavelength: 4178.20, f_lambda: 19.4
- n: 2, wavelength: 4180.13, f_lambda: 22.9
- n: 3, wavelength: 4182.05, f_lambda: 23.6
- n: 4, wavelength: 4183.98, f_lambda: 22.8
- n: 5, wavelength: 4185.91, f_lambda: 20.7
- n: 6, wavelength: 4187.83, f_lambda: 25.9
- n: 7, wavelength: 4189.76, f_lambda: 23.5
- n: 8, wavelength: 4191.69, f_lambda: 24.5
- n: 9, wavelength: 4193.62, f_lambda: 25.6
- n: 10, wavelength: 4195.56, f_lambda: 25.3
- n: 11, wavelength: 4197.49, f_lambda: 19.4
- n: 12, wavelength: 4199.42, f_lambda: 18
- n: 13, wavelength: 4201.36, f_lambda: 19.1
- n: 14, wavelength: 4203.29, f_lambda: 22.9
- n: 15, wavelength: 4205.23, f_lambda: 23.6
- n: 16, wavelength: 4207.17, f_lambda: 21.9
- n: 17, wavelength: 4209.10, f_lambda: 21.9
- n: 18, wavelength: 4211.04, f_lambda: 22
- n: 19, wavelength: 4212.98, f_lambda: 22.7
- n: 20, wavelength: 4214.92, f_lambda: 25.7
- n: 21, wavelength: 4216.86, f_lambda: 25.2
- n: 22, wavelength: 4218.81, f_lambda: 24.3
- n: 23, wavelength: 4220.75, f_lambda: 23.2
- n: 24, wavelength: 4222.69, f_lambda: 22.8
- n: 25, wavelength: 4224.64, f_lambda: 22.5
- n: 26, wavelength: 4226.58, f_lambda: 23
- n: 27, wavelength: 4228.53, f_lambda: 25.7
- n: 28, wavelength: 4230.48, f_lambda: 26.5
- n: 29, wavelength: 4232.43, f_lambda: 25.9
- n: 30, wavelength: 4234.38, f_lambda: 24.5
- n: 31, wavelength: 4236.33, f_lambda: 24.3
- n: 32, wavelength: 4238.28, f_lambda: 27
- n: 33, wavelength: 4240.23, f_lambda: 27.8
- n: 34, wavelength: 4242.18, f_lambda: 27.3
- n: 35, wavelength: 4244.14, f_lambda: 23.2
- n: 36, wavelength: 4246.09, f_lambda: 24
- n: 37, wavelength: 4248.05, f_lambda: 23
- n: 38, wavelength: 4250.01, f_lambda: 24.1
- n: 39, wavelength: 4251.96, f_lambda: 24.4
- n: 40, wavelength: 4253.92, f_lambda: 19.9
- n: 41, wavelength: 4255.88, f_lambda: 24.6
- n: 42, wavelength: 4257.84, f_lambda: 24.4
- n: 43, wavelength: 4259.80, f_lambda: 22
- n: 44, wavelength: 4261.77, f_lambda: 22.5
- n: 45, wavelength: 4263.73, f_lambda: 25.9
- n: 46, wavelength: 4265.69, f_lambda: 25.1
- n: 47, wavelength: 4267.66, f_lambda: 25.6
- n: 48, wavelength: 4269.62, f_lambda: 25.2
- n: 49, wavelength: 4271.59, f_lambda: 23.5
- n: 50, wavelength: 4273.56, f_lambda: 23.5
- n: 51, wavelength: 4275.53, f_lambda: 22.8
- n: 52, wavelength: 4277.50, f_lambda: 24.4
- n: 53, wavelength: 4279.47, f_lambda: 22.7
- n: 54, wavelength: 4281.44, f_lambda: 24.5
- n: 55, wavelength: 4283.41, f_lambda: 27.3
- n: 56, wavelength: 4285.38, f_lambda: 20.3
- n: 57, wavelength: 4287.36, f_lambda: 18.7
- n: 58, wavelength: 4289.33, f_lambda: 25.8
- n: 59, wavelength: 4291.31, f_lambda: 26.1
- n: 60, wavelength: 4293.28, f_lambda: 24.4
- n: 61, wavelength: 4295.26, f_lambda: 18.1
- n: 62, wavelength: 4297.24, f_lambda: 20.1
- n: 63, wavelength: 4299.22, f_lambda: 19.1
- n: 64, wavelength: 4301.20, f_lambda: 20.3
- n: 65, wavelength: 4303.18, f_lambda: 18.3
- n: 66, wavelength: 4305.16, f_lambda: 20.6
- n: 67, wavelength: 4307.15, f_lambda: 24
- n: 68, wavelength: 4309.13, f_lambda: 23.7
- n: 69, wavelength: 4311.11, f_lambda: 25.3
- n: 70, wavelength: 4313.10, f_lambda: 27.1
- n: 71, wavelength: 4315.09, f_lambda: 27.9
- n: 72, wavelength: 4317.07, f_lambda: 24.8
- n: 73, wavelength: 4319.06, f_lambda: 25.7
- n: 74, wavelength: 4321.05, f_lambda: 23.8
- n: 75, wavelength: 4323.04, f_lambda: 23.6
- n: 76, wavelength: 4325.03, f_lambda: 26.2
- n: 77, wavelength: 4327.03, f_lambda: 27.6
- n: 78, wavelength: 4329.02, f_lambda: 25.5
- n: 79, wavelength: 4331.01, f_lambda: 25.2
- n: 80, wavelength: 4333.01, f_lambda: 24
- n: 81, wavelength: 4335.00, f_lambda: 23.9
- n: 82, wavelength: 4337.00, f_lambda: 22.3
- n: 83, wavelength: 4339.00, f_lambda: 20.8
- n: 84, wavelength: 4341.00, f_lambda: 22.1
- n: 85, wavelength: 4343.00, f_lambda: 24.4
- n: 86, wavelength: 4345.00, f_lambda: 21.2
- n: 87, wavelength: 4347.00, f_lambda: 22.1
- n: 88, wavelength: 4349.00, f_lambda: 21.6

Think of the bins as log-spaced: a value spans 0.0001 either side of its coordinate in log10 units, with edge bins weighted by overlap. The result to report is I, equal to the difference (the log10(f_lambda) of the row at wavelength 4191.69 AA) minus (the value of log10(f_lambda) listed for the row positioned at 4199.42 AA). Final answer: 0.13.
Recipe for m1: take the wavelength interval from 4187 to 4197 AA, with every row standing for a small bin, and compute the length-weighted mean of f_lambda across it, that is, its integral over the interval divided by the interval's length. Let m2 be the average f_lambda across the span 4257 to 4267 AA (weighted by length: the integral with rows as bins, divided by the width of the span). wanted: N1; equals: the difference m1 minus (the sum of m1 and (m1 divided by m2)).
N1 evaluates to -1.03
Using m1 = 24.7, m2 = 24.0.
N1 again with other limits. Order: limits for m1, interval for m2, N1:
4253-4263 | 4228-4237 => -0.90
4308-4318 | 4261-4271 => -1.04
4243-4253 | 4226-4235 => -0.94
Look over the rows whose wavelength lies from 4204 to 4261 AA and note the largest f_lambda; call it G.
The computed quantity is 27.8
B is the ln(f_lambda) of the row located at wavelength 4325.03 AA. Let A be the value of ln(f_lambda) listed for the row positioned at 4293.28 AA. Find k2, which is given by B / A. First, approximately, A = 3.19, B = 3.27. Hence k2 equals 1.02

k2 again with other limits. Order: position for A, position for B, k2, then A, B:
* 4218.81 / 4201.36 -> 0.92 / 3.19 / 2.95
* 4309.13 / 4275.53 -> 0.99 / 3.17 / 3.13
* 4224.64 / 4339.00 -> 0.97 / 3.11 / 3.03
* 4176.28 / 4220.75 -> 1.10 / 2.86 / 3.14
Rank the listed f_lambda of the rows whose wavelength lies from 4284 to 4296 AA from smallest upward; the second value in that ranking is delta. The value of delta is 18.7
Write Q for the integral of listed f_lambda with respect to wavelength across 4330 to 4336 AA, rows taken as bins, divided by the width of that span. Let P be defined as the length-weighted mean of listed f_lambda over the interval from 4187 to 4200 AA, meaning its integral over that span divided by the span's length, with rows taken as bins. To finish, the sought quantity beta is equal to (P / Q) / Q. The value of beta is 0.0392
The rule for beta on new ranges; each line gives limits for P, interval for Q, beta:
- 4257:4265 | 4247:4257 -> 0.0440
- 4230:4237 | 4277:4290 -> 0.0465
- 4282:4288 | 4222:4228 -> 0.0426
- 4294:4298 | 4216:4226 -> 0.0349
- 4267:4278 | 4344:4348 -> 0.0514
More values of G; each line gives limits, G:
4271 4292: 27.3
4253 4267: 25.9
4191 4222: 25.7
